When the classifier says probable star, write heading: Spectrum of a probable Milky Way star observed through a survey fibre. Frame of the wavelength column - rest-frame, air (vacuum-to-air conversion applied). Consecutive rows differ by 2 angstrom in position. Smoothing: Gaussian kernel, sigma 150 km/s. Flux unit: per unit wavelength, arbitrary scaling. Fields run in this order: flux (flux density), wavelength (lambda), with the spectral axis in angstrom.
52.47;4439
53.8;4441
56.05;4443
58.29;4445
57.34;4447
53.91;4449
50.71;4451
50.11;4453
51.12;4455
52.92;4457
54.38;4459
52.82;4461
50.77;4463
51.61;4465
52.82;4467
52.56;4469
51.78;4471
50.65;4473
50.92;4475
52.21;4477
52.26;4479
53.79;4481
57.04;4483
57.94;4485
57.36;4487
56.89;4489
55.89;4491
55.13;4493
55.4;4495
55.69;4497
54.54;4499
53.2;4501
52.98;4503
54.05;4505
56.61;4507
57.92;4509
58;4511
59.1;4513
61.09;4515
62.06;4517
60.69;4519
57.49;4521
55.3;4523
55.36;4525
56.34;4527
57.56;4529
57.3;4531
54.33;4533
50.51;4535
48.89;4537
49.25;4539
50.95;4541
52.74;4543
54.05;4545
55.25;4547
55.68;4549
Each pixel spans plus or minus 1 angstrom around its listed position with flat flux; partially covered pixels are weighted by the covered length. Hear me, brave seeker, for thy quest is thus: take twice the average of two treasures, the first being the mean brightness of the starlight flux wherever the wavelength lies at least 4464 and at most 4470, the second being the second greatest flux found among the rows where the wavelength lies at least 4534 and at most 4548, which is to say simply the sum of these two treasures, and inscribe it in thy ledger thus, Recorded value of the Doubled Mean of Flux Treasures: 106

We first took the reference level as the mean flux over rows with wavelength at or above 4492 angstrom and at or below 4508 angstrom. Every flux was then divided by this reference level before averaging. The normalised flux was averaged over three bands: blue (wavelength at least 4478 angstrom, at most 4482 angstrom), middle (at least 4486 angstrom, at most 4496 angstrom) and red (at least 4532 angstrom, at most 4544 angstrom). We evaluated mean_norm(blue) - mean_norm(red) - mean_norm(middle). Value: -0.99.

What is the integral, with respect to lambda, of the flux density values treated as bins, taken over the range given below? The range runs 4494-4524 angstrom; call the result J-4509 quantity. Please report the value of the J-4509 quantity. 1708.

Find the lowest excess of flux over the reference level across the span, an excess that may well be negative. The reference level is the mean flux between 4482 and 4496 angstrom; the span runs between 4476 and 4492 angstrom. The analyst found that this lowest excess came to -4.3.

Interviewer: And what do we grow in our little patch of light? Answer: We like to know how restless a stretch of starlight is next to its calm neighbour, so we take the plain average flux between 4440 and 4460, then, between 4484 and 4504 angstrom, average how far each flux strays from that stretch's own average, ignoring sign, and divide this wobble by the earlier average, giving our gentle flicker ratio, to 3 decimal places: 0.023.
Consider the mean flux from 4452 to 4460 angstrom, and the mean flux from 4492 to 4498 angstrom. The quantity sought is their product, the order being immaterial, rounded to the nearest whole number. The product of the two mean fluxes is 2888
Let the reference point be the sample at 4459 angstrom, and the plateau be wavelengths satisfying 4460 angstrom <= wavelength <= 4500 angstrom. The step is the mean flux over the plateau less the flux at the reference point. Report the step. 0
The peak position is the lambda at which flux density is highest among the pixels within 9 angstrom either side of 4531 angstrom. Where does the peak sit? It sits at 4529 angstrom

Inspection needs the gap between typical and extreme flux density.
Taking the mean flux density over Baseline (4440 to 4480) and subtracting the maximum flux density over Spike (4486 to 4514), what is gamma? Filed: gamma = -6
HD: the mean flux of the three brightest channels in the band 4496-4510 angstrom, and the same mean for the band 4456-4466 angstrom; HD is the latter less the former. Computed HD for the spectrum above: -3.4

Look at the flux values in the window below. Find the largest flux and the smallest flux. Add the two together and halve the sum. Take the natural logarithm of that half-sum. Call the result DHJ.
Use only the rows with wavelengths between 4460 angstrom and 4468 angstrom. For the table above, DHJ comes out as 3.95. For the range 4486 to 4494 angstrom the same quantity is 4.03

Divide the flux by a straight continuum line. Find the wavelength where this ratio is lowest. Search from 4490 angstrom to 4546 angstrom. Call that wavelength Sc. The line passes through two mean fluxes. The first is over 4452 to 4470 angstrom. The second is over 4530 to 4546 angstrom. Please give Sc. 4537 angstrom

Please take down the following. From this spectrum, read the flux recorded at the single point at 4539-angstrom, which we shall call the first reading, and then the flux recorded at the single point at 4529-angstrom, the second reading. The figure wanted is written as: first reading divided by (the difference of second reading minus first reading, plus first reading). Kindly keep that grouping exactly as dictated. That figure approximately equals 0.86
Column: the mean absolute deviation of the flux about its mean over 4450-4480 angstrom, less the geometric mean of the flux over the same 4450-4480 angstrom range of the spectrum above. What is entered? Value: -50.9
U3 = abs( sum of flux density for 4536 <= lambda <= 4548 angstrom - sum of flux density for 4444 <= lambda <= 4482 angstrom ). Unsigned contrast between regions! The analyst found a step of 690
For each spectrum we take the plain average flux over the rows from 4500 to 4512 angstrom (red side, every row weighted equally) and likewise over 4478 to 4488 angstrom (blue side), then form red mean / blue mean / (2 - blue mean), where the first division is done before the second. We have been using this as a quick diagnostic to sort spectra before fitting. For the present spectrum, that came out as -0.019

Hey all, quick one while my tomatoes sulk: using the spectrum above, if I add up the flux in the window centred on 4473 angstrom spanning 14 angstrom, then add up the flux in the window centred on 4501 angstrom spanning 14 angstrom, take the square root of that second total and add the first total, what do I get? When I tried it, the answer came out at 383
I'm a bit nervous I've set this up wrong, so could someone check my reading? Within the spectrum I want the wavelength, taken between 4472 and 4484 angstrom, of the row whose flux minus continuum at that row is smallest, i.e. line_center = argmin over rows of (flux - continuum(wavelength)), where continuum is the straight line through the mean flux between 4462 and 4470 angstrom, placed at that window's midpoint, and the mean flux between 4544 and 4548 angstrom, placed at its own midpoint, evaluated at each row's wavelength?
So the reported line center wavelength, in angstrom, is 4473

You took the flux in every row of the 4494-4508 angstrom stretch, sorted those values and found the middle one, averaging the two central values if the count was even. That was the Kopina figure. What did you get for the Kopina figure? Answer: 54.5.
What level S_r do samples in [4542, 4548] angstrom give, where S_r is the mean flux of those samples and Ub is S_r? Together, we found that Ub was 54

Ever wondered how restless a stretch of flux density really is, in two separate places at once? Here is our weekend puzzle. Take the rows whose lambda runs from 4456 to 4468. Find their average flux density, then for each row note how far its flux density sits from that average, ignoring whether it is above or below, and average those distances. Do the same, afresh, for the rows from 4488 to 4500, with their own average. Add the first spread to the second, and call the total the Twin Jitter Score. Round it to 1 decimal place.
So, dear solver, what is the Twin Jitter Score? 1.5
